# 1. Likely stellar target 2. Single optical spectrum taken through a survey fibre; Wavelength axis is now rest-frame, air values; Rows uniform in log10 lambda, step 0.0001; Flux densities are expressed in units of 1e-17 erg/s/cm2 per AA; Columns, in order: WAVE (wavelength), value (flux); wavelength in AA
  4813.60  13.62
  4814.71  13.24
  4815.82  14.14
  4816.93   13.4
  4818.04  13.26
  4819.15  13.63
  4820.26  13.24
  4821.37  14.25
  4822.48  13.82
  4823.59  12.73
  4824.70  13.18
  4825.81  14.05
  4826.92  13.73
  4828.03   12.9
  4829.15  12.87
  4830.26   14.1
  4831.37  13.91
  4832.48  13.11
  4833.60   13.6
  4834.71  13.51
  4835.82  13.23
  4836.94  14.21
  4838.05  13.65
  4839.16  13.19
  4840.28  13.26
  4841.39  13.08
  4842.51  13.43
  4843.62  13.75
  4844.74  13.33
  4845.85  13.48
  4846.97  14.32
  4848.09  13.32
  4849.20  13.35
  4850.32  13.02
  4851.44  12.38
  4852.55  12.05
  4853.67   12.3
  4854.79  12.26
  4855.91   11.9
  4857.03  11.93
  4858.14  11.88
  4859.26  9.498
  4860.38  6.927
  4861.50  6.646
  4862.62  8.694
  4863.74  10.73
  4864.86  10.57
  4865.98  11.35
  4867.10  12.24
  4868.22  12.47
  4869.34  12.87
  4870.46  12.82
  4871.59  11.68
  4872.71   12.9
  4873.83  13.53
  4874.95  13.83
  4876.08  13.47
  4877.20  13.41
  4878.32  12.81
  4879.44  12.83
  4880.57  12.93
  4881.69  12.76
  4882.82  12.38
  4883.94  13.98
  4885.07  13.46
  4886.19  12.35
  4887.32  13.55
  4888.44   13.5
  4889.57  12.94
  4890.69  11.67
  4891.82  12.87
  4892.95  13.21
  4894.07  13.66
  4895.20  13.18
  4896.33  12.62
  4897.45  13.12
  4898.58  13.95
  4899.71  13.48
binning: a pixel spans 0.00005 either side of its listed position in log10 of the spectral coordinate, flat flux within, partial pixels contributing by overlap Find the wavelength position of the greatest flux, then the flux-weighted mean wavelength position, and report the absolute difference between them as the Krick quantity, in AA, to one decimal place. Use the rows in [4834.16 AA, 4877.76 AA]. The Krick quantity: 8.4 AA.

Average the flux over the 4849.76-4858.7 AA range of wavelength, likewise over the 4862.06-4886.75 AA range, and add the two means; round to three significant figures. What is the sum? 24.7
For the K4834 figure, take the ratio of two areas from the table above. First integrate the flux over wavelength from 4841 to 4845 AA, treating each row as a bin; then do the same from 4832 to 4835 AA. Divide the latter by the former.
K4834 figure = 0.7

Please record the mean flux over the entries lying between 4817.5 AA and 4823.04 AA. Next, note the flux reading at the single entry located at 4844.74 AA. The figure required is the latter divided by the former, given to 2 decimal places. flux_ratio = 0.98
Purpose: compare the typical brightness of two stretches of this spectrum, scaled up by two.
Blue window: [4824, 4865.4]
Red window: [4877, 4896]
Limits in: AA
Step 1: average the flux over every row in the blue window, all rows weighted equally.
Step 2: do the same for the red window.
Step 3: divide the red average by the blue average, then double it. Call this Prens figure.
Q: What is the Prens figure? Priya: 2.09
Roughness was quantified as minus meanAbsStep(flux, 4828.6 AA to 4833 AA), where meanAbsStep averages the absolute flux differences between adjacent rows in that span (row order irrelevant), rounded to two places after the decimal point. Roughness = -0.74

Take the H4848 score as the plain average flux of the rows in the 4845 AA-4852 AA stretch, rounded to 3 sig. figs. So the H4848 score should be 13.3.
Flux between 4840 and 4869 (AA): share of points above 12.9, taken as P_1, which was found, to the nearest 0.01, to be 0.38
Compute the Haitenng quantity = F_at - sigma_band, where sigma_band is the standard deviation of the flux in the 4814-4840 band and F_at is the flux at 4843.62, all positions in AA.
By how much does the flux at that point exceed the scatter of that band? 13.3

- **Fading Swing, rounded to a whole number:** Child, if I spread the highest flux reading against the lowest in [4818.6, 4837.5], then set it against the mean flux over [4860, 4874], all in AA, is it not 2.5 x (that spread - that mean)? -24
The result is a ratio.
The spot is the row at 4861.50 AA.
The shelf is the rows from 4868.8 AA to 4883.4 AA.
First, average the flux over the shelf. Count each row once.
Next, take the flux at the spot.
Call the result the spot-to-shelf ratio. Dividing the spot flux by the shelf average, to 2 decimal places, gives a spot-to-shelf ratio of 0.51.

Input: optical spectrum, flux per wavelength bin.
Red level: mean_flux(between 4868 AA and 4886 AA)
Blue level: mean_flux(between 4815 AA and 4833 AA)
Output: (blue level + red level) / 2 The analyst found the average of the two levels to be 13.3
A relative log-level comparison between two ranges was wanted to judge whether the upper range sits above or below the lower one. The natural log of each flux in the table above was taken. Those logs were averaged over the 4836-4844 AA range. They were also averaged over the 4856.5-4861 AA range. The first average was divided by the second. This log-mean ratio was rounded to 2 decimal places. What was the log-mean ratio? 1.14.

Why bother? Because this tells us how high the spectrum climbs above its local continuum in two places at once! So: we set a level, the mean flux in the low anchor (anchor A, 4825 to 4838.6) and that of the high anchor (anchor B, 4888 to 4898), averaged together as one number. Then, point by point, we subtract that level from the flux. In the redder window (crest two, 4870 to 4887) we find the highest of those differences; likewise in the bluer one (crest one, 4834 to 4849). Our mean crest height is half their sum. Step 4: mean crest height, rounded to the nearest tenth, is 0.9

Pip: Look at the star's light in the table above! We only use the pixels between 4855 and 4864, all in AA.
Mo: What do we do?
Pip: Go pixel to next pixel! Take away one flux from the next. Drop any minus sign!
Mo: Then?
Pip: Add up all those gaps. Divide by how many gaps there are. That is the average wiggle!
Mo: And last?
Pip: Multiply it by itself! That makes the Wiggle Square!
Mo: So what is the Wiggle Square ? 1.80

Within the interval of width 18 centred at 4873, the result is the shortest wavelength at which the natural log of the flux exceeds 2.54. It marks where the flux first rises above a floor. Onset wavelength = 4869.34 AA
